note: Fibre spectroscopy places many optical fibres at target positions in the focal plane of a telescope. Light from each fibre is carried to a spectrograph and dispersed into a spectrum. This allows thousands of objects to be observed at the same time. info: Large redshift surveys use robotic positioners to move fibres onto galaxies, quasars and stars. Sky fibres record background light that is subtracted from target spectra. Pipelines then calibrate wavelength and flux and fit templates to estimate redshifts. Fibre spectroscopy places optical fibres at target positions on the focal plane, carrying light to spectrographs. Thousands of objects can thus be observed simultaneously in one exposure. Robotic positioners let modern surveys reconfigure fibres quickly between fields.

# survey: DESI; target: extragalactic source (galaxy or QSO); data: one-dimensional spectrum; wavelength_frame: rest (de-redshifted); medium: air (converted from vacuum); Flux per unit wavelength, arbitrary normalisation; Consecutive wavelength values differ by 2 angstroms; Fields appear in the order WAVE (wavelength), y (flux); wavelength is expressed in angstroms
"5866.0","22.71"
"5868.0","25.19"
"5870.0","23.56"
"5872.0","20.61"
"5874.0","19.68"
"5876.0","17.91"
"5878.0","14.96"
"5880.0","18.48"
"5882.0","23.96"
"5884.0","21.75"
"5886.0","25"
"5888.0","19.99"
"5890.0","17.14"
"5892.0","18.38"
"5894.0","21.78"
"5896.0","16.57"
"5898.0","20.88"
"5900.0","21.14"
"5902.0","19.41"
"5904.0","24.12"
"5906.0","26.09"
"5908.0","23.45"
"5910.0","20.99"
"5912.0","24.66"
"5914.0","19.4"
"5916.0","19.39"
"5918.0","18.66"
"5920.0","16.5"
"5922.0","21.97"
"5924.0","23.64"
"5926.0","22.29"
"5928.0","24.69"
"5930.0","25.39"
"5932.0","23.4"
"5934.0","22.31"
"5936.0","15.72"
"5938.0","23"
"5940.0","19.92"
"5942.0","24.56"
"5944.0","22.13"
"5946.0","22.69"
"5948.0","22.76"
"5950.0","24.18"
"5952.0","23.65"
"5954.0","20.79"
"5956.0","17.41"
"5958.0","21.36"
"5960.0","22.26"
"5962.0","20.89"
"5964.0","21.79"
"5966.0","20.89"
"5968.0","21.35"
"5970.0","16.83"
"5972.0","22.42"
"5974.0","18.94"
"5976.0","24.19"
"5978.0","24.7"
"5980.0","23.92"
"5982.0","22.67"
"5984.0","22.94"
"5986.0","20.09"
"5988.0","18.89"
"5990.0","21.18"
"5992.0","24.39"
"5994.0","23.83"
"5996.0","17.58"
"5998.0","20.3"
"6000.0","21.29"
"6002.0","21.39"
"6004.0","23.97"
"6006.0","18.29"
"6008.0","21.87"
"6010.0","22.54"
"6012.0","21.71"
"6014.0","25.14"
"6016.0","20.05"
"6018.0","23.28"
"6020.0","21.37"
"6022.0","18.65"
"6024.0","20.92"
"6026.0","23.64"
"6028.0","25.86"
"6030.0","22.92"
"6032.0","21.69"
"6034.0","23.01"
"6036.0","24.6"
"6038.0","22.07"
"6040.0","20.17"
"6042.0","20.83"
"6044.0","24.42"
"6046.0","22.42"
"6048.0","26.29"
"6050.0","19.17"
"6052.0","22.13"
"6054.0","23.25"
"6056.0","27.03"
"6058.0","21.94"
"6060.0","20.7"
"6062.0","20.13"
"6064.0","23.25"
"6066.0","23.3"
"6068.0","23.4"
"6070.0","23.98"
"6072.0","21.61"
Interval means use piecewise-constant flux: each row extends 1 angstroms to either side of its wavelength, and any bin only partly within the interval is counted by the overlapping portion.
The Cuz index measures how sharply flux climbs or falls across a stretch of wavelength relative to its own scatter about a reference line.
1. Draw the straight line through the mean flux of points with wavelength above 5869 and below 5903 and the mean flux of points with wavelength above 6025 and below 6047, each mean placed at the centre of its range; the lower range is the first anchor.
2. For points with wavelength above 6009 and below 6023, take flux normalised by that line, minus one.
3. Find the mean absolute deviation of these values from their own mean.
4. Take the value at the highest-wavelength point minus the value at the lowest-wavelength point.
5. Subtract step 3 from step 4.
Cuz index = -0.25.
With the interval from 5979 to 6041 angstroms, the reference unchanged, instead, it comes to -0.29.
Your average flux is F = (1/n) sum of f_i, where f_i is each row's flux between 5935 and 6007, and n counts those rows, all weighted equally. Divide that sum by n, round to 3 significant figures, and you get 21.5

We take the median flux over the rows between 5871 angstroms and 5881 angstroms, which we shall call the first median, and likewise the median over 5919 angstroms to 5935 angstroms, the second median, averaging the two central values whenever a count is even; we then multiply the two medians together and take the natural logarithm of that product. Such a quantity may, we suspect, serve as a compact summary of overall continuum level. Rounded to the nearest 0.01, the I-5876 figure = 6.05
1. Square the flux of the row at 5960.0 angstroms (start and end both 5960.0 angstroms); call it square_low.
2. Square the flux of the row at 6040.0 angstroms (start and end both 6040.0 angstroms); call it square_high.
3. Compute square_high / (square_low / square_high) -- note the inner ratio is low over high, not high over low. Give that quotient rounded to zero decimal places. 334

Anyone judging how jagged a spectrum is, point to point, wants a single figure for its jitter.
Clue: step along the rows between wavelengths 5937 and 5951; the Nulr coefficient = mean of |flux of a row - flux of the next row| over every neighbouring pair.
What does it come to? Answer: 2.03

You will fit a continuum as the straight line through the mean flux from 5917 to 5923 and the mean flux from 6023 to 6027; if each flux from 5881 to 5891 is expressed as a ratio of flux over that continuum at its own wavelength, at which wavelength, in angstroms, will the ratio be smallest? 5890.0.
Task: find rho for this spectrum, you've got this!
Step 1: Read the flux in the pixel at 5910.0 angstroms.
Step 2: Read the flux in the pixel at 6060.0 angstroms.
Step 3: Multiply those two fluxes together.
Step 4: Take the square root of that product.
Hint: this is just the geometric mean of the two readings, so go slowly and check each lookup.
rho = 20.8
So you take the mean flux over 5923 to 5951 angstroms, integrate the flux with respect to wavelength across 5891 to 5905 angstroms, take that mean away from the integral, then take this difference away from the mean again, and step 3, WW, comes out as -239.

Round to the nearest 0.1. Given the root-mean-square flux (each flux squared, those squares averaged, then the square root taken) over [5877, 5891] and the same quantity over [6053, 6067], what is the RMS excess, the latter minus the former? 2.4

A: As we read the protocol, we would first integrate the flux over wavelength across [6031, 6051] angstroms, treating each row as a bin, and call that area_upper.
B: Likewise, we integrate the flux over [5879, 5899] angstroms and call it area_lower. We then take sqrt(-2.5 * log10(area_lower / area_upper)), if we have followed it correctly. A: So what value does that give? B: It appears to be 0.32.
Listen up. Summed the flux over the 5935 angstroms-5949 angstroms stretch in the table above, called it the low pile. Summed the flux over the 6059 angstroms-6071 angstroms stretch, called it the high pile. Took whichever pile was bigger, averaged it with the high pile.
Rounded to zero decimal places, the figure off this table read 143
